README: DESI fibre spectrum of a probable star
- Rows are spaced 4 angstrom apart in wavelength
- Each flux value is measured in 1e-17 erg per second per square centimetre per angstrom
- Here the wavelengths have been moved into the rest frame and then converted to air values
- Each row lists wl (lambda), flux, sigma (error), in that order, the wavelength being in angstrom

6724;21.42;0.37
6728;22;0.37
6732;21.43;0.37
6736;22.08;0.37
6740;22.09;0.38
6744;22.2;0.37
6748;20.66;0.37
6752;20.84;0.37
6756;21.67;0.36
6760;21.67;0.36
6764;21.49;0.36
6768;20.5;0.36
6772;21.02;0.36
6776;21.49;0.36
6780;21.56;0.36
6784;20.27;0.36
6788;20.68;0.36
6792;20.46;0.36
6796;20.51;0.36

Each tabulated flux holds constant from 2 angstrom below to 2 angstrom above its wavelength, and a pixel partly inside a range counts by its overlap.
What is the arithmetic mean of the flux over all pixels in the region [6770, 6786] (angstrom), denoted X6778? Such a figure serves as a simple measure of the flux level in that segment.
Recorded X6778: 21.1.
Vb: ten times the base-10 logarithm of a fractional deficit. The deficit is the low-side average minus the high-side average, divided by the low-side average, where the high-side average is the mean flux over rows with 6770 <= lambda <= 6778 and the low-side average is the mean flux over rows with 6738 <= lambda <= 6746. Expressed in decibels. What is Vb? -14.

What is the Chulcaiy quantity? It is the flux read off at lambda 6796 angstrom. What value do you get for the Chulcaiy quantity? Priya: 20.51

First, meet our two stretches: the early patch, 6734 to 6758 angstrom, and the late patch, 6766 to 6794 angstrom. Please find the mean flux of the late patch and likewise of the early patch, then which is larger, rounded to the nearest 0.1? 21.6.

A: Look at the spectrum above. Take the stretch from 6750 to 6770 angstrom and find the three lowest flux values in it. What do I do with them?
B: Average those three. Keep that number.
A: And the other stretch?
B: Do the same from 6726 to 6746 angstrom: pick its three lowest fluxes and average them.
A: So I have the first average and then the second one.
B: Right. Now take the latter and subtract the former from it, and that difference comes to 0.89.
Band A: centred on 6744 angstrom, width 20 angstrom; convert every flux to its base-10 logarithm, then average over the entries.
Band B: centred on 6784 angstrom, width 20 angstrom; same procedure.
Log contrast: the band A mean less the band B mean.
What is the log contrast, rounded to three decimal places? 0.014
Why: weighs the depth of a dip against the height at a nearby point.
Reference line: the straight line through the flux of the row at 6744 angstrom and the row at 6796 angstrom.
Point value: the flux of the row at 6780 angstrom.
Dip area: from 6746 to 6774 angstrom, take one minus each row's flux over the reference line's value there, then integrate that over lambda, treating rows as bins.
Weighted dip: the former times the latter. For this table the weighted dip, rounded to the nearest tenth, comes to 15.5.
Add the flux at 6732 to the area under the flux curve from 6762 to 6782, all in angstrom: 446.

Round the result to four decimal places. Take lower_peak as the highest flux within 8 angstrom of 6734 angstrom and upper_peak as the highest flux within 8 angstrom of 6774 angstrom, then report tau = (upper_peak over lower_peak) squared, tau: 0.9526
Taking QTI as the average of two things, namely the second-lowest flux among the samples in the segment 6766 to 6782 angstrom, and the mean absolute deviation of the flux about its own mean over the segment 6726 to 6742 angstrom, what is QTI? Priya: 10.6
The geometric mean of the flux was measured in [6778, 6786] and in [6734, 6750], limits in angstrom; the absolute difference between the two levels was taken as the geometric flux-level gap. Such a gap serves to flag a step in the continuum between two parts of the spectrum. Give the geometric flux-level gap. 0.8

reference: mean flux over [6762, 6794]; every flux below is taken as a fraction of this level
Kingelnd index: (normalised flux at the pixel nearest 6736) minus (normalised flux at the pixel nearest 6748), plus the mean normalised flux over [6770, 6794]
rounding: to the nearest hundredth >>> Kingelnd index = 1.07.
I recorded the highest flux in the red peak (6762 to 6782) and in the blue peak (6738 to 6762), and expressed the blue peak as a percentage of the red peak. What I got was 103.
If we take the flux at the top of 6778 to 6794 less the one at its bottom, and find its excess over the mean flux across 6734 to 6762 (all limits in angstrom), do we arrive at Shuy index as -22.7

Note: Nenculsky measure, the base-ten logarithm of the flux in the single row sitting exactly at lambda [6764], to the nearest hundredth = 1.33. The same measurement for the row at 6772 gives 1.32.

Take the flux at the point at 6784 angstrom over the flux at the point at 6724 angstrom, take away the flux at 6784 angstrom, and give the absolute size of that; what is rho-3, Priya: 19.3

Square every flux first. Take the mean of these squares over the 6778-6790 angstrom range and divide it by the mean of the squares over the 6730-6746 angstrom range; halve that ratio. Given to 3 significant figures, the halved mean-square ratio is 0.451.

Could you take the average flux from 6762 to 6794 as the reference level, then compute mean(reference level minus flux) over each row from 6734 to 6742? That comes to -1.2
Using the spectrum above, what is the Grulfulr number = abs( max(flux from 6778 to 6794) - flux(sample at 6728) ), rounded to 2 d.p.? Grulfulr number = 0.44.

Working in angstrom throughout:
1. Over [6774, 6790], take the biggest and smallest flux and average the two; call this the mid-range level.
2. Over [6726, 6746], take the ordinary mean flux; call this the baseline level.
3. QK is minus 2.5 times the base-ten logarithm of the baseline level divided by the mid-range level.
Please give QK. -0.053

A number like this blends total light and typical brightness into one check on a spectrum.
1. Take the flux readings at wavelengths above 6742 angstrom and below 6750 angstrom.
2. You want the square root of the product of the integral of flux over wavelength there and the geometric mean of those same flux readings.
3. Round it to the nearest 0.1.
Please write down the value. 60.6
